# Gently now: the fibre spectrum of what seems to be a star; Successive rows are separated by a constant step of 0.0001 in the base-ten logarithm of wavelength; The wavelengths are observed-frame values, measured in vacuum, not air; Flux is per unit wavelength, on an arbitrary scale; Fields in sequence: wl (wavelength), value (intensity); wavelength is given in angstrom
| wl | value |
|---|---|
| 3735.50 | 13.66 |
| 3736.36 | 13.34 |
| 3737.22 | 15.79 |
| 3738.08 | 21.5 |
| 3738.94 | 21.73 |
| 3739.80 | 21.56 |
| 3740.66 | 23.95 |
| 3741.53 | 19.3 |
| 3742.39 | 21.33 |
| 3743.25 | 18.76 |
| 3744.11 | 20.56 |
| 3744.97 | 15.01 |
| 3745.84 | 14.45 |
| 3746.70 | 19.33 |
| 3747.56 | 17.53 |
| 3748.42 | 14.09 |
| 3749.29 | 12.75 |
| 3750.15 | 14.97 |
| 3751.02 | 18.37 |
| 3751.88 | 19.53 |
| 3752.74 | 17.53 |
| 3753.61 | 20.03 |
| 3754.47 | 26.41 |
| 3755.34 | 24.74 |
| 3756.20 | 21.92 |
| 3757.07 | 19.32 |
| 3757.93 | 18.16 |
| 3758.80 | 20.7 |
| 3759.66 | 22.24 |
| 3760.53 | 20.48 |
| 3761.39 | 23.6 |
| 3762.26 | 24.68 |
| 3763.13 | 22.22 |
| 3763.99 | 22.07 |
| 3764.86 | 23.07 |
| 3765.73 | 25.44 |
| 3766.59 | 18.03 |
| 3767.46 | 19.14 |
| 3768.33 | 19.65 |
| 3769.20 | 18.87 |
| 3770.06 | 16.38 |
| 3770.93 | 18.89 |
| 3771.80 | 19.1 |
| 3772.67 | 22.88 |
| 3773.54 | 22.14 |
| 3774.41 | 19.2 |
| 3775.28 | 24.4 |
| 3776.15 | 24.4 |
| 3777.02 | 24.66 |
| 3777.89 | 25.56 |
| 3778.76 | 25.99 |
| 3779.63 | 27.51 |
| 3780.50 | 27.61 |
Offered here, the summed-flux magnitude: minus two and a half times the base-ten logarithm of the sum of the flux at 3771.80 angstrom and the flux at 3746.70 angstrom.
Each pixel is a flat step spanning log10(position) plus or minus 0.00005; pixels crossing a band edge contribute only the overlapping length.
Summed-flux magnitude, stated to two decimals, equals -3.96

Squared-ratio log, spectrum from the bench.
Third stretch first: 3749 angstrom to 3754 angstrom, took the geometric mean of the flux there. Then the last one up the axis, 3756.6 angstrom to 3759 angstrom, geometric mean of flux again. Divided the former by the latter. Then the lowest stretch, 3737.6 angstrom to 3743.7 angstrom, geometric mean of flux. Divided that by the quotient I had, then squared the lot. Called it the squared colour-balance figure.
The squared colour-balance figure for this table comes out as 579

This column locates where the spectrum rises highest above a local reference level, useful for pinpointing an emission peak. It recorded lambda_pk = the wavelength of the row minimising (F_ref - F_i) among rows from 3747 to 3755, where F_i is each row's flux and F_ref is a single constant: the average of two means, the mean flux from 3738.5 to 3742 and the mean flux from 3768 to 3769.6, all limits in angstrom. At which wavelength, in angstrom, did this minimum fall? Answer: 3754.47 angstrom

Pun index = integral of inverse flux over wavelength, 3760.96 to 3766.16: 0.222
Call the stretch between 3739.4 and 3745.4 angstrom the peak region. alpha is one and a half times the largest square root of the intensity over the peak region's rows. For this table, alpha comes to 7.34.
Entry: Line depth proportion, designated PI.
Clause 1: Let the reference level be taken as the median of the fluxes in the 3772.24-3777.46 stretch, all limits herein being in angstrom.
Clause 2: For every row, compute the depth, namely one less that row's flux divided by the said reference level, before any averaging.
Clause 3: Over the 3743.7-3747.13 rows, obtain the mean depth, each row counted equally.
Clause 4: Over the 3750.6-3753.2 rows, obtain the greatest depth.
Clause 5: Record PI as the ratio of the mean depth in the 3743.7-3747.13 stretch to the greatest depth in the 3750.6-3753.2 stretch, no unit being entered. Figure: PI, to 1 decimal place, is 1.0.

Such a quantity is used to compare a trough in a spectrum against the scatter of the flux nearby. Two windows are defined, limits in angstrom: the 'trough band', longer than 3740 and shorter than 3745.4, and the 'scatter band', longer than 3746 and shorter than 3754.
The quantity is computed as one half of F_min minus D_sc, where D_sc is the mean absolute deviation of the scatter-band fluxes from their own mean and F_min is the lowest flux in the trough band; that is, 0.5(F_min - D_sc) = 6.4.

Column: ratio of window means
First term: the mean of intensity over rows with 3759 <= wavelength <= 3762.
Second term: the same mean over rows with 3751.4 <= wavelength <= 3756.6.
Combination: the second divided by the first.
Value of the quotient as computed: 0.98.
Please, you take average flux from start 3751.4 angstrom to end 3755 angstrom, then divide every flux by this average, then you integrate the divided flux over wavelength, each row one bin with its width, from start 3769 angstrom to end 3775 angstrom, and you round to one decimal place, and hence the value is 5.7 angstrom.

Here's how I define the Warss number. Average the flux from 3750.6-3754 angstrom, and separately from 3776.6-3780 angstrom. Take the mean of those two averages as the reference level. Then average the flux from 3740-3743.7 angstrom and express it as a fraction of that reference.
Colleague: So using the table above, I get 0.93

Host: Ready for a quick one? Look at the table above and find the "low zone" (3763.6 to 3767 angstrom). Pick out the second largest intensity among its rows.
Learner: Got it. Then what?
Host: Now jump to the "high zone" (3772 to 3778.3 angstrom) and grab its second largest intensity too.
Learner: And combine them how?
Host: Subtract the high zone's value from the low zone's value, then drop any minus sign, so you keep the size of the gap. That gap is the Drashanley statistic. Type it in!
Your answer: 1.6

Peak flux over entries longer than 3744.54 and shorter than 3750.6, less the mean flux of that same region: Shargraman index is 3.9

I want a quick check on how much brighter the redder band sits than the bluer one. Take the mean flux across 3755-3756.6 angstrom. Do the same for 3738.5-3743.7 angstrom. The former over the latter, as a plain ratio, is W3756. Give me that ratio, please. 1.11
